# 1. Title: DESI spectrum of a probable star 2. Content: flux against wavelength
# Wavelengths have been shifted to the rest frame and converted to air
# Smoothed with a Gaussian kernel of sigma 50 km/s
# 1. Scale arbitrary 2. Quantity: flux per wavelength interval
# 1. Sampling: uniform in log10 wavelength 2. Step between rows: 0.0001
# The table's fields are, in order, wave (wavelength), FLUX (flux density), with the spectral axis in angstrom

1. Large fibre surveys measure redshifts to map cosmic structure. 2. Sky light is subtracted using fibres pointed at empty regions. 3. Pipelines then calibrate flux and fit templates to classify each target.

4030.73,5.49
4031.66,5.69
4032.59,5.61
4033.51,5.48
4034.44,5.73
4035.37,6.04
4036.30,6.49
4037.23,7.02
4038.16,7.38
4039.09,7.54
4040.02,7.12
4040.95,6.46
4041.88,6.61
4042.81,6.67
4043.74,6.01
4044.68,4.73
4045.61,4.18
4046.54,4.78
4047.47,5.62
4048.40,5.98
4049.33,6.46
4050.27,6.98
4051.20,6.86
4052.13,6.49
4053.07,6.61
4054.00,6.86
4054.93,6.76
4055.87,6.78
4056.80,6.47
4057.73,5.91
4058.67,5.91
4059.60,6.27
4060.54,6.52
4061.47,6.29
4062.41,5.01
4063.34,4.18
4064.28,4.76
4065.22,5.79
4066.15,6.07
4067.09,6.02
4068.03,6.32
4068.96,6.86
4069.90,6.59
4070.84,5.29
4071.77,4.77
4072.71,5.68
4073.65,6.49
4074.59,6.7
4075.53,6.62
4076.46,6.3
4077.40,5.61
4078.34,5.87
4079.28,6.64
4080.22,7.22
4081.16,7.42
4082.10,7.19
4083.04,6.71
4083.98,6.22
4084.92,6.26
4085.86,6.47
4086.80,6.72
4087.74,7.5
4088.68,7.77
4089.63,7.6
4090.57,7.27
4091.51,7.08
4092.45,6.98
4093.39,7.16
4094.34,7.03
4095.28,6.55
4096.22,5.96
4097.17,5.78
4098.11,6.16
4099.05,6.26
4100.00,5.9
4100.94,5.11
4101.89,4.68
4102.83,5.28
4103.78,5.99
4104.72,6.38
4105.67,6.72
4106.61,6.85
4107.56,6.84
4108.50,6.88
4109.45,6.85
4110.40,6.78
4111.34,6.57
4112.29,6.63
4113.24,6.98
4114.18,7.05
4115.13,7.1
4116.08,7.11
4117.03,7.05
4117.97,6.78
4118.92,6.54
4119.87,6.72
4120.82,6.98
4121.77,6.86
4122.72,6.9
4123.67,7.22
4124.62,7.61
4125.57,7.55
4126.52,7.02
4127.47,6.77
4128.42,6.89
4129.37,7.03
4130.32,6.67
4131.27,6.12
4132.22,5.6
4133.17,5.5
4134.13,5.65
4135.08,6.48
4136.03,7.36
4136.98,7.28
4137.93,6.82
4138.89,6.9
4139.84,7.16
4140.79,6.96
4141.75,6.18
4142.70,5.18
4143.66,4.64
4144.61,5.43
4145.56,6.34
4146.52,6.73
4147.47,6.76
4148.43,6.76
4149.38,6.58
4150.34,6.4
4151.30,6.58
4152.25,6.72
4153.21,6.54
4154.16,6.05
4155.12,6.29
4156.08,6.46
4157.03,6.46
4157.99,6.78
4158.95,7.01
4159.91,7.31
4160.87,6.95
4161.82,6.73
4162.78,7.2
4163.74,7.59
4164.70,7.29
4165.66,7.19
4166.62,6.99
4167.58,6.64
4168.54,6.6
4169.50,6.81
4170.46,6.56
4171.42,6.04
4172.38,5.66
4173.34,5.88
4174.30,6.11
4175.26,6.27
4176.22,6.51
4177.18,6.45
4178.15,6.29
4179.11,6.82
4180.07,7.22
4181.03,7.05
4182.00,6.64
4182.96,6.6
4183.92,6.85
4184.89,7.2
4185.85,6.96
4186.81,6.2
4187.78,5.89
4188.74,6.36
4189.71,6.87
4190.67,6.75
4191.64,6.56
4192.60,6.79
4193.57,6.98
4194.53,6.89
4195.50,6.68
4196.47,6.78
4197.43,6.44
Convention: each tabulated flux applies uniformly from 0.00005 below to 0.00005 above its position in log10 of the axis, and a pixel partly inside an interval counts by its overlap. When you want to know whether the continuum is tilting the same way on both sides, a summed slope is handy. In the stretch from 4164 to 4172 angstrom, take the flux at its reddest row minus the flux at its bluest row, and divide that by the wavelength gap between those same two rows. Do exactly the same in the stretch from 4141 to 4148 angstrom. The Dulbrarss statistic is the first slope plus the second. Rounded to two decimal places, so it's -0.08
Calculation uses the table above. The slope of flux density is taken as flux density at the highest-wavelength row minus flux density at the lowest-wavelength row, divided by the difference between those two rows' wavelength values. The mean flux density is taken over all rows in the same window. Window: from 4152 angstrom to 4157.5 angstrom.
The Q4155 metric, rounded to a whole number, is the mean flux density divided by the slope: -118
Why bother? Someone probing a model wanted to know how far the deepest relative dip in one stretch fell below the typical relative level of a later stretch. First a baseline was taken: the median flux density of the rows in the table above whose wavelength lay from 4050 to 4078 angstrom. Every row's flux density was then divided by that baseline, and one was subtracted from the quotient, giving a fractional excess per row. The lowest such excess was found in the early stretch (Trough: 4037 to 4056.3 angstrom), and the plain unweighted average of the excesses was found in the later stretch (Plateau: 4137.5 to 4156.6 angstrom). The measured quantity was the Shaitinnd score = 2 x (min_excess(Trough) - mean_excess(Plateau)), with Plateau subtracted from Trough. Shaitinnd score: -0.70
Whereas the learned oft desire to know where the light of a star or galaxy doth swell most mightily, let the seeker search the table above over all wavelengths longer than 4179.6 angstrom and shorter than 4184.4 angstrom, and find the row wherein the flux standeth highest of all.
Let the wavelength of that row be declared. 4180.07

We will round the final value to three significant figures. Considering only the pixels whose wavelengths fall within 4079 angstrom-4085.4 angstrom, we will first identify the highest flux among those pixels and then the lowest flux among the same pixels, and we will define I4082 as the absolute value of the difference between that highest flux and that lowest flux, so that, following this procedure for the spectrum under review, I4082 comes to 1.20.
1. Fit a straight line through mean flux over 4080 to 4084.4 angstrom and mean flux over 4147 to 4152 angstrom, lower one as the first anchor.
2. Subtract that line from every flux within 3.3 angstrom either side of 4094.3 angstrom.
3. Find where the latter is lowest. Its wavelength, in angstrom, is 4097.17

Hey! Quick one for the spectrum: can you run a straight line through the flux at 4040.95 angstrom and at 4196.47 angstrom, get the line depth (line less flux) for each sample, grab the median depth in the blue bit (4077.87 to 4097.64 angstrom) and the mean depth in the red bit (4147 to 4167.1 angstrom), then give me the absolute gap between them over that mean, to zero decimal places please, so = -3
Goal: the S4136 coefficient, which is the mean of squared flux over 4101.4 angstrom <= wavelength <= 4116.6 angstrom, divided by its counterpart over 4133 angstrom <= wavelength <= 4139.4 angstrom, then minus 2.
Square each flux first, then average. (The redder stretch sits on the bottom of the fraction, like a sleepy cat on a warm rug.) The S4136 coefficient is -1.0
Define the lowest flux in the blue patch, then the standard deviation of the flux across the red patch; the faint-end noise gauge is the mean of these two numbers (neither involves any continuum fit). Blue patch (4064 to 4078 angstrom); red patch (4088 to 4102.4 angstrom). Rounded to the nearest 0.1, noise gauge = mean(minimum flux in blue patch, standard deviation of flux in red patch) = 2.8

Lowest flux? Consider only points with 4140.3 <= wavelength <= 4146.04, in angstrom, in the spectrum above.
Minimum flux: 4.64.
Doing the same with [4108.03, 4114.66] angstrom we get 6.57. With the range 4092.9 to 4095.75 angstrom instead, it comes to 6.55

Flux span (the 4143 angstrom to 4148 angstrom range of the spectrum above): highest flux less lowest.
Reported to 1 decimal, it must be 2.1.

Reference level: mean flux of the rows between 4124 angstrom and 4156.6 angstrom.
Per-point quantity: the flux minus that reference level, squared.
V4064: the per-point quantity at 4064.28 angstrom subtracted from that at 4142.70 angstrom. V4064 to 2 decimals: -1.29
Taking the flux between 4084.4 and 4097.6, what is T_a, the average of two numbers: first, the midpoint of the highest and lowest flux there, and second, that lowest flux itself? 6.3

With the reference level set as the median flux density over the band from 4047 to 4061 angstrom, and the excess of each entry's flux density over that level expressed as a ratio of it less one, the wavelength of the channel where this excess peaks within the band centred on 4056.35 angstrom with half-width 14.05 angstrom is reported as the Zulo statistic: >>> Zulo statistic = 4050.27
